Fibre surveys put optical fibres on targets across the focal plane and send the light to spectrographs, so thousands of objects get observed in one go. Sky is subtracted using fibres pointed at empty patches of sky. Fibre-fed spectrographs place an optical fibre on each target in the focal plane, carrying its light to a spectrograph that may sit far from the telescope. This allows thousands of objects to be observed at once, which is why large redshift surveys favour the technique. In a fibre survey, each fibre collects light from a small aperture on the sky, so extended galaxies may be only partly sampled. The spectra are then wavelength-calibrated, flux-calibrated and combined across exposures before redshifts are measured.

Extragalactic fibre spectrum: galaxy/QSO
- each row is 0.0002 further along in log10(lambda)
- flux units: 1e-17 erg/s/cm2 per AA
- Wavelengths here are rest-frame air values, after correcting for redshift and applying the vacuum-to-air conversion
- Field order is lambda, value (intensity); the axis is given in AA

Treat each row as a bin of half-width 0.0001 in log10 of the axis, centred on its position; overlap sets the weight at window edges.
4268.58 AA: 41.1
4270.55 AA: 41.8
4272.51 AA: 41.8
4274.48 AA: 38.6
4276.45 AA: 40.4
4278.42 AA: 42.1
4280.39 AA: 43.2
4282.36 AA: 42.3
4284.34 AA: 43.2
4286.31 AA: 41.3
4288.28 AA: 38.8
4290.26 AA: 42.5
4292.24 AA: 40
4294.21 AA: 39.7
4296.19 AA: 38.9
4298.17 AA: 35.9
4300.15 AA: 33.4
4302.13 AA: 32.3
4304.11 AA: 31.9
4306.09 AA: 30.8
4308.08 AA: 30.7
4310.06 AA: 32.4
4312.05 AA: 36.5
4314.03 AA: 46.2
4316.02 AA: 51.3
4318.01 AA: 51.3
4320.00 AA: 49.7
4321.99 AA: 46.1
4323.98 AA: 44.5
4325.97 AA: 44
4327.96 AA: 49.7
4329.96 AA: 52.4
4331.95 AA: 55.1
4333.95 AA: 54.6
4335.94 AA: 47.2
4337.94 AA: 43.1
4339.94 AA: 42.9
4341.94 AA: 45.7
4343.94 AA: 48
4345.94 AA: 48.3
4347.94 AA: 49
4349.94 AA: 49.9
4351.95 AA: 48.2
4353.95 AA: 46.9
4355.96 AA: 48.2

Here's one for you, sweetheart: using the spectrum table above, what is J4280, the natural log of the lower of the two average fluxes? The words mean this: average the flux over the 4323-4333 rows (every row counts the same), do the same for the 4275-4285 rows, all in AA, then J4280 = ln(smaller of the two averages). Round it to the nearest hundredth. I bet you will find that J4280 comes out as 3.74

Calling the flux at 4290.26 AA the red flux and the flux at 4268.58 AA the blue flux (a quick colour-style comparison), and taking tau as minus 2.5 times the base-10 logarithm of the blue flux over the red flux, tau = 0.04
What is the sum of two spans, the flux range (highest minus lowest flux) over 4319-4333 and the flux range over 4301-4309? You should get 13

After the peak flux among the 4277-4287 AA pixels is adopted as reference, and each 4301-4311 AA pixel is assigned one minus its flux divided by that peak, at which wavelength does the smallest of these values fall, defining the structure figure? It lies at 4310.06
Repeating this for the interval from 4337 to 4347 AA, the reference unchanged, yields 4345.94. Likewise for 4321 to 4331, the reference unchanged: 4329.96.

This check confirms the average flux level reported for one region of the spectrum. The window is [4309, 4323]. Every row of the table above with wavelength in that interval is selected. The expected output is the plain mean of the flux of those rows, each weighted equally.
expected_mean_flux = 45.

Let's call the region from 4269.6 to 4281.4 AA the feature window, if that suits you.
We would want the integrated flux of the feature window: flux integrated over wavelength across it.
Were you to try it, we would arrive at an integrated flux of 488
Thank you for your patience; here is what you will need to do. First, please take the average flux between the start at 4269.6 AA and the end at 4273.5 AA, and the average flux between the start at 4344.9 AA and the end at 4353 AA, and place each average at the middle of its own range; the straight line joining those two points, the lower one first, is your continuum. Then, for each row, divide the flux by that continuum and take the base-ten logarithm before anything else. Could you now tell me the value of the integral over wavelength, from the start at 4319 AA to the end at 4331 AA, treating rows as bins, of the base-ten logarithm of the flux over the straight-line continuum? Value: 0.11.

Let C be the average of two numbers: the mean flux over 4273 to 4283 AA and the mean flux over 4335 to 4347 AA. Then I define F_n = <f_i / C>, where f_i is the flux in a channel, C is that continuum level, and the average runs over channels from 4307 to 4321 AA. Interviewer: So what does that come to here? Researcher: 0.98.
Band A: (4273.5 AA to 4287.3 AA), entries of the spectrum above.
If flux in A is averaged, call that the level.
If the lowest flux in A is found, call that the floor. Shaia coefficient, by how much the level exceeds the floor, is 3.0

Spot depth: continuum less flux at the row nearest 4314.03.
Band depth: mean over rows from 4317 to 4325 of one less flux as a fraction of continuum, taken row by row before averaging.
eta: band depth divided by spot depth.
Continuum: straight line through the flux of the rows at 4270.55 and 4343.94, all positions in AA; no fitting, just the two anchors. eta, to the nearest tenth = 0.1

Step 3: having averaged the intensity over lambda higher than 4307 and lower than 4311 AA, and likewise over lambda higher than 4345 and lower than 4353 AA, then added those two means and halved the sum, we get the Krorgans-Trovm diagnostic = 40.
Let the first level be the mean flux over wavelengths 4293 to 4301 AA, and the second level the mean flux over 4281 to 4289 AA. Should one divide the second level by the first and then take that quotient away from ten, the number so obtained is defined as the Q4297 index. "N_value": 8.88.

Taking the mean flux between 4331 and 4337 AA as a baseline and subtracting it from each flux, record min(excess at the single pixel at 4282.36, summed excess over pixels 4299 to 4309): -102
